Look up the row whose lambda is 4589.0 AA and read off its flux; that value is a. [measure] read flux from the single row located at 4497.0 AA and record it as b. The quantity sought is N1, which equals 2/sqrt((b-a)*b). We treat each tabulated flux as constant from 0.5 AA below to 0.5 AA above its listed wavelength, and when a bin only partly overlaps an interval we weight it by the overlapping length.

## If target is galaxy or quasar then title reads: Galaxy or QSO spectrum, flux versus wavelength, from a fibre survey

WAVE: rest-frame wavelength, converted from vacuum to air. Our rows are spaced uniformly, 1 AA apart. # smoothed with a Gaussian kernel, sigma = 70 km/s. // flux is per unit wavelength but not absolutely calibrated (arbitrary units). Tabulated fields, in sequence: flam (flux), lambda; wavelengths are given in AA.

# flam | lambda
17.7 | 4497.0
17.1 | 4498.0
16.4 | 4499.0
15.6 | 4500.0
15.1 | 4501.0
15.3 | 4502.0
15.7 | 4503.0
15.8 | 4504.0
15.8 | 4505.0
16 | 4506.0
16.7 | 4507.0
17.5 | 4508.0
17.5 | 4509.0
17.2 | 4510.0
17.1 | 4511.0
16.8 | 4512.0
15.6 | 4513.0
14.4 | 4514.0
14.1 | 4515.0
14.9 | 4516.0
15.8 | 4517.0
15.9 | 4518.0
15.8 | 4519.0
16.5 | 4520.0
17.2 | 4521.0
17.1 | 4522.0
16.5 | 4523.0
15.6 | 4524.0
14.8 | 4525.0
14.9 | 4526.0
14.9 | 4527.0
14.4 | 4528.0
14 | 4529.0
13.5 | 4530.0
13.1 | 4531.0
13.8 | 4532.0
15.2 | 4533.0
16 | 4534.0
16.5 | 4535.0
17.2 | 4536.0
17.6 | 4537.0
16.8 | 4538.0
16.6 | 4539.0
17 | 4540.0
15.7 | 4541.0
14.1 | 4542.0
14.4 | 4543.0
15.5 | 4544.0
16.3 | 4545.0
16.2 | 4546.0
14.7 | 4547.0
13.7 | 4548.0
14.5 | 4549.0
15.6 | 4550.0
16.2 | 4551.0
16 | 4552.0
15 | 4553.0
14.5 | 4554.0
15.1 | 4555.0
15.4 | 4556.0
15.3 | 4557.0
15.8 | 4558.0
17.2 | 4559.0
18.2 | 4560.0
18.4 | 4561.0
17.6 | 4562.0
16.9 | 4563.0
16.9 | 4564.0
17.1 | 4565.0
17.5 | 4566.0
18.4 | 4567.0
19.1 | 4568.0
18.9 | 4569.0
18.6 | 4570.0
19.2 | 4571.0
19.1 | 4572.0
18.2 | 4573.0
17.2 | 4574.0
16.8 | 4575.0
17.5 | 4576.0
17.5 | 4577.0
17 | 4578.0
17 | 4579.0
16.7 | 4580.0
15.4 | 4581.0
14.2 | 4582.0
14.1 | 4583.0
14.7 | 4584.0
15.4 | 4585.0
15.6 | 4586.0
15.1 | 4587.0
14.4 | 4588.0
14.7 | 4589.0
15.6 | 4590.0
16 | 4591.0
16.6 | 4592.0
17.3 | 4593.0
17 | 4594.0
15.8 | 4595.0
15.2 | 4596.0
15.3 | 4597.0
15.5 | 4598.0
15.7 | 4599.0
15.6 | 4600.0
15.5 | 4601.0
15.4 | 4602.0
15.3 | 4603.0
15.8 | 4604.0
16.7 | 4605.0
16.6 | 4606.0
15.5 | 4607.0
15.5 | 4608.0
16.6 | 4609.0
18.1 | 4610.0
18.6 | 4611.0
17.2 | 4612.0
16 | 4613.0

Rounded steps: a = 14.7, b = 17.7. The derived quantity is 0.27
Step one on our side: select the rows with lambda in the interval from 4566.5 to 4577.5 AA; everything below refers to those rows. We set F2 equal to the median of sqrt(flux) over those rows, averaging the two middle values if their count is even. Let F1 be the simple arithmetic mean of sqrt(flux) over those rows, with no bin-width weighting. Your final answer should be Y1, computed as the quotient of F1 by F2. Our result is 1.00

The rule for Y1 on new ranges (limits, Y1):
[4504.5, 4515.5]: 0.99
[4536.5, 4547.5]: 0.99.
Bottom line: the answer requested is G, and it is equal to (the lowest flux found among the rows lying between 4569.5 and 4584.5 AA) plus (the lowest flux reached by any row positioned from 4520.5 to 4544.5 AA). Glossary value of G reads 27.2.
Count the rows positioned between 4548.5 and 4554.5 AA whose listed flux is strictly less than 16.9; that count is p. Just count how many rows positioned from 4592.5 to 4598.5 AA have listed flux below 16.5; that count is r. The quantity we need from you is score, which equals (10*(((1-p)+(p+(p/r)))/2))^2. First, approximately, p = 6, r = 4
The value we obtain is 156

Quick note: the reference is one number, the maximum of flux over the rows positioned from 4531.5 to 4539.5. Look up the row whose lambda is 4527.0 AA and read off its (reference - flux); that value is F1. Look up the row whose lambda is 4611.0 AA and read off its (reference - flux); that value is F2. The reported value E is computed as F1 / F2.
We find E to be -2.7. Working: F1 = 2.7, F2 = -1.0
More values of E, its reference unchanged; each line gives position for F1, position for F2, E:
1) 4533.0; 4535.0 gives 2.2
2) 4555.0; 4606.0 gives 2.5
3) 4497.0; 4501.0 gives 0.0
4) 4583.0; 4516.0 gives 1.3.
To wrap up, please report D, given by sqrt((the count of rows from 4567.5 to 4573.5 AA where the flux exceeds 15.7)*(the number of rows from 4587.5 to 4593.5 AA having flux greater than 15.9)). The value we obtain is 4.2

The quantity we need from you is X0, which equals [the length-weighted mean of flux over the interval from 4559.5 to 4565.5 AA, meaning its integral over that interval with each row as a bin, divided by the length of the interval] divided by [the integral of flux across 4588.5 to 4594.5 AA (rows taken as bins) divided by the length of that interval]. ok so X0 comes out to 1.08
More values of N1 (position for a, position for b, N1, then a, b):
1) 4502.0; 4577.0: 0.32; 15.3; 17.5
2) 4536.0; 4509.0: 0.87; 17.2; 17.5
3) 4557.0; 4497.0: 0.31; 15.3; 17.7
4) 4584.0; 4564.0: 0.33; 14.7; 16.9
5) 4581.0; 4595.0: 0.80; 15.4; 15.8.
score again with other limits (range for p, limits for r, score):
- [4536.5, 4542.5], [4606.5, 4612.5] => 225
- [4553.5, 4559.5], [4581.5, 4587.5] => 84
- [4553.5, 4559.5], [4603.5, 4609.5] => 178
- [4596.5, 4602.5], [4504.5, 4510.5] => 400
